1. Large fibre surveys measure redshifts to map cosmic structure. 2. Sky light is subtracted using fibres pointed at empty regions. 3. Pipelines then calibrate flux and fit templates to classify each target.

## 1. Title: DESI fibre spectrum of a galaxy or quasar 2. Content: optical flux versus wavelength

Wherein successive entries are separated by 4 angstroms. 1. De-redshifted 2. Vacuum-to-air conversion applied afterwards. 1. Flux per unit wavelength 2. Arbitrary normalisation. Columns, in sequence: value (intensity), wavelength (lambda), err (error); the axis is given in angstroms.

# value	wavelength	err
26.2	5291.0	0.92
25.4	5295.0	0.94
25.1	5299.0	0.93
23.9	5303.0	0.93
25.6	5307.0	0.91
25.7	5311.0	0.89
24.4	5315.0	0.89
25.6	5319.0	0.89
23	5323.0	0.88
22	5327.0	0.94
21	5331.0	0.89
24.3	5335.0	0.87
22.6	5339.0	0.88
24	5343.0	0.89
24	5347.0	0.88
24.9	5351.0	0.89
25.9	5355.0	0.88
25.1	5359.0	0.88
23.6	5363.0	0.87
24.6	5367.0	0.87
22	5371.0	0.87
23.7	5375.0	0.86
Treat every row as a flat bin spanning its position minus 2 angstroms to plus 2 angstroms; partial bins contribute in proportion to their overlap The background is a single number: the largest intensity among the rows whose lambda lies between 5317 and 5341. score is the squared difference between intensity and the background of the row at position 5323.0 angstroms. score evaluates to 6.8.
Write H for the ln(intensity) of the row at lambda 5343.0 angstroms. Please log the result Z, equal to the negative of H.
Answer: -3.18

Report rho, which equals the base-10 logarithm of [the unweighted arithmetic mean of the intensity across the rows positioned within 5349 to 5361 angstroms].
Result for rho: 1.40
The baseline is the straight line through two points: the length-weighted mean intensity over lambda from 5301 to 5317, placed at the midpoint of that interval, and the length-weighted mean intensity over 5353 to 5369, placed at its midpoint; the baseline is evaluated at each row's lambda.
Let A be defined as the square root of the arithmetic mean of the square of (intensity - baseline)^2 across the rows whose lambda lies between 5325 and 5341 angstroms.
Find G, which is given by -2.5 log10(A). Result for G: -2.4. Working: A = 8.9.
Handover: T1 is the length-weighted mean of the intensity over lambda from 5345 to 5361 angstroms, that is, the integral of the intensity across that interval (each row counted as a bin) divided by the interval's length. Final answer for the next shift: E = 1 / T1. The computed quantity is 0.0400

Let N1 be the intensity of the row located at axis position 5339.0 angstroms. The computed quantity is 22.6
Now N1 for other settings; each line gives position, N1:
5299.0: 25.1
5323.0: 23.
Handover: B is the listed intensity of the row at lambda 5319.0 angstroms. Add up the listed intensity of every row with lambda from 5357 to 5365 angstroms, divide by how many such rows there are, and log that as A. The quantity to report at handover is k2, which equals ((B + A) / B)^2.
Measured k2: 3.81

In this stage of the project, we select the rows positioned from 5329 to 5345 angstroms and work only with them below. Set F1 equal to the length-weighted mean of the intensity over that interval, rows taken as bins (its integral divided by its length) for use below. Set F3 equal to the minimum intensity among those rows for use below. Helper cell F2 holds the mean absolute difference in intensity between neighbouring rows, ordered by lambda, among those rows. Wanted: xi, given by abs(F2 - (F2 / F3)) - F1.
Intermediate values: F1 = 23.0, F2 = 2.1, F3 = 21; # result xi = -20.9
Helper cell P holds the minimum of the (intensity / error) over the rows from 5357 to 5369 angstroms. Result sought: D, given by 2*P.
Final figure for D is 54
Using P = 27.1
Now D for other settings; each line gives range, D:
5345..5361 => 55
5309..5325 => 52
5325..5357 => 47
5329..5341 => 47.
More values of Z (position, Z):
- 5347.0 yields -3.18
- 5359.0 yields -3.22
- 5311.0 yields -3.25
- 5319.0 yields -3.24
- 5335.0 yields -3.19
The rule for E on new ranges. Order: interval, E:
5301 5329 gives 0.0411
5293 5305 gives 0.0403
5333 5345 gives 0.0423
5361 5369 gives 0.0415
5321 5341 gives 0.0443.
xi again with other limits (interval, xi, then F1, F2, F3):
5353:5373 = -22.8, 24.2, 1.5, 22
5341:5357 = -24.1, 24.7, 0.6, 24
